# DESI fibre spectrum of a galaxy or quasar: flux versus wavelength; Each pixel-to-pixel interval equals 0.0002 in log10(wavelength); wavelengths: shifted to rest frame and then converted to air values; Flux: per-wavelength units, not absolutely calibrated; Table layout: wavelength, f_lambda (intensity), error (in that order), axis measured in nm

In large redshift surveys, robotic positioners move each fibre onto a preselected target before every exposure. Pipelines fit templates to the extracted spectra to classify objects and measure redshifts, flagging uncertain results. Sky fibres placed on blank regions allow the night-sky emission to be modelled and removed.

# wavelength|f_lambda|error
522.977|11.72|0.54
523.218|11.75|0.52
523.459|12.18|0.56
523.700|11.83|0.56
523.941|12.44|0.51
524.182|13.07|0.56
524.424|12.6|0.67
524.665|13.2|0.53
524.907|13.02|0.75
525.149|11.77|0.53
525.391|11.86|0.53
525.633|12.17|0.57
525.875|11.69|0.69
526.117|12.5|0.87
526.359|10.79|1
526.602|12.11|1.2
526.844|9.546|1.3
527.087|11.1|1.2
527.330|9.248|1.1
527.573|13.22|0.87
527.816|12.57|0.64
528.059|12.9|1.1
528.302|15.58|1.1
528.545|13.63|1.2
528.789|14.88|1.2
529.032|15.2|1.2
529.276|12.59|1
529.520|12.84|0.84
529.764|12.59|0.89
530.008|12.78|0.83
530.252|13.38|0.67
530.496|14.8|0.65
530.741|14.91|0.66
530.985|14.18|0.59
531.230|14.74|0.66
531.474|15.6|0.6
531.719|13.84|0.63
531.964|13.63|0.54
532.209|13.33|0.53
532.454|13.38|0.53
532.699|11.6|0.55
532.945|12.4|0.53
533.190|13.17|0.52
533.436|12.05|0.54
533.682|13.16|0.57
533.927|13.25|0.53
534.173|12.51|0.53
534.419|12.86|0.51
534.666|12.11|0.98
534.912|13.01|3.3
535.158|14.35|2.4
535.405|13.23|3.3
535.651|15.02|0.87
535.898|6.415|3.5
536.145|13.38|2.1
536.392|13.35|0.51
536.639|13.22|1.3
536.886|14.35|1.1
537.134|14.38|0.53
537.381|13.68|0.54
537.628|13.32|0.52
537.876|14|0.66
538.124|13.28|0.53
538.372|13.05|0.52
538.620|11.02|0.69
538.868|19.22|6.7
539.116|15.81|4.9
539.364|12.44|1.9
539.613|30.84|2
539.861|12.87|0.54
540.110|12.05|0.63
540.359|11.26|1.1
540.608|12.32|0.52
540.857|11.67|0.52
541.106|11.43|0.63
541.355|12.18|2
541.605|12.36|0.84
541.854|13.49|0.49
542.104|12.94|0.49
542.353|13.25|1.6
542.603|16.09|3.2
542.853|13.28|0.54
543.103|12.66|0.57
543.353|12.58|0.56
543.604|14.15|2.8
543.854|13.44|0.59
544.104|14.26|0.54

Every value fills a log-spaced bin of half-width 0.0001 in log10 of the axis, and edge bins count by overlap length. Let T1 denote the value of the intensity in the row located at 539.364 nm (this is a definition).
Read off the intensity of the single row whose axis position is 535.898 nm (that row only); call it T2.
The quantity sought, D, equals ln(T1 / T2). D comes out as 0.66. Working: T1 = 12.44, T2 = 6.415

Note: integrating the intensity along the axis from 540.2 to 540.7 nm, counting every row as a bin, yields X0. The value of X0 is 5.9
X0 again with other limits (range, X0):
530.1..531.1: 14.3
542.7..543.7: 13.2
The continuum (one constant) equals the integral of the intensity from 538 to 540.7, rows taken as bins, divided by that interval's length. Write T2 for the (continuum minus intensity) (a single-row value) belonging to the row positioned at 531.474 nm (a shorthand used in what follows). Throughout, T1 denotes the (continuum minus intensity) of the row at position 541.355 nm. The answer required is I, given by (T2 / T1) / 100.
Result -0.002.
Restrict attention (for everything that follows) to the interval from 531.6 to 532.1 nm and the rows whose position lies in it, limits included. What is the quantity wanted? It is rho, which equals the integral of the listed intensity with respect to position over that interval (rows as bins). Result 6.86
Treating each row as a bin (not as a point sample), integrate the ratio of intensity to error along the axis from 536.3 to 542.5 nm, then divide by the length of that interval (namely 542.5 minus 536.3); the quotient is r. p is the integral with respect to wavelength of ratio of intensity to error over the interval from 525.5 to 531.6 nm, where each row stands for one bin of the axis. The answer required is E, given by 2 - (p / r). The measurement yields -3.41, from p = 95.5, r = 17.6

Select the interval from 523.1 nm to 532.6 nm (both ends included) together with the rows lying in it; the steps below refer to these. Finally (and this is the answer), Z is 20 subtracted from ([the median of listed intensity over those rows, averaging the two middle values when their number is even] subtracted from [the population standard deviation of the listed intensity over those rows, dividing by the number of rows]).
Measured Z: -31.4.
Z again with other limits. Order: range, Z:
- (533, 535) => -32.5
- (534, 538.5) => -31.5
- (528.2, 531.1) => -32.8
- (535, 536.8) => -30.7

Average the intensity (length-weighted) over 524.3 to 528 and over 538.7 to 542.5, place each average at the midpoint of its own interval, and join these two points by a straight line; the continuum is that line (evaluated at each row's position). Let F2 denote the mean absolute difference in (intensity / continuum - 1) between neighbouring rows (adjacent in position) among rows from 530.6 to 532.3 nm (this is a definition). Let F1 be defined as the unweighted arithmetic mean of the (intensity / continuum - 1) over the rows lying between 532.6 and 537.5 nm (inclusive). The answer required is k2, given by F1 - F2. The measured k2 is -0.093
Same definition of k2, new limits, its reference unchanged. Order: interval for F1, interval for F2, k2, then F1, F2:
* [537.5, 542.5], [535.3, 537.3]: -0.211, -0.01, 0.198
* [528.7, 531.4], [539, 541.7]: -0.201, 0.11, 0.314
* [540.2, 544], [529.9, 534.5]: -0.169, -0.11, 0.057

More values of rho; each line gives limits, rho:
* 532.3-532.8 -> 6.30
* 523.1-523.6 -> 5.98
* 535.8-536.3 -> 5.14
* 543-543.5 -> 6.33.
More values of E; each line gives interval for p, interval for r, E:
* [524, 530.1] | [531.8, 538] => -3.03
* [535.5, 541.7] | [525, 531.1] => -4.49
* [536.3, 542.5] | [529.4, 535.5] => -3.50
